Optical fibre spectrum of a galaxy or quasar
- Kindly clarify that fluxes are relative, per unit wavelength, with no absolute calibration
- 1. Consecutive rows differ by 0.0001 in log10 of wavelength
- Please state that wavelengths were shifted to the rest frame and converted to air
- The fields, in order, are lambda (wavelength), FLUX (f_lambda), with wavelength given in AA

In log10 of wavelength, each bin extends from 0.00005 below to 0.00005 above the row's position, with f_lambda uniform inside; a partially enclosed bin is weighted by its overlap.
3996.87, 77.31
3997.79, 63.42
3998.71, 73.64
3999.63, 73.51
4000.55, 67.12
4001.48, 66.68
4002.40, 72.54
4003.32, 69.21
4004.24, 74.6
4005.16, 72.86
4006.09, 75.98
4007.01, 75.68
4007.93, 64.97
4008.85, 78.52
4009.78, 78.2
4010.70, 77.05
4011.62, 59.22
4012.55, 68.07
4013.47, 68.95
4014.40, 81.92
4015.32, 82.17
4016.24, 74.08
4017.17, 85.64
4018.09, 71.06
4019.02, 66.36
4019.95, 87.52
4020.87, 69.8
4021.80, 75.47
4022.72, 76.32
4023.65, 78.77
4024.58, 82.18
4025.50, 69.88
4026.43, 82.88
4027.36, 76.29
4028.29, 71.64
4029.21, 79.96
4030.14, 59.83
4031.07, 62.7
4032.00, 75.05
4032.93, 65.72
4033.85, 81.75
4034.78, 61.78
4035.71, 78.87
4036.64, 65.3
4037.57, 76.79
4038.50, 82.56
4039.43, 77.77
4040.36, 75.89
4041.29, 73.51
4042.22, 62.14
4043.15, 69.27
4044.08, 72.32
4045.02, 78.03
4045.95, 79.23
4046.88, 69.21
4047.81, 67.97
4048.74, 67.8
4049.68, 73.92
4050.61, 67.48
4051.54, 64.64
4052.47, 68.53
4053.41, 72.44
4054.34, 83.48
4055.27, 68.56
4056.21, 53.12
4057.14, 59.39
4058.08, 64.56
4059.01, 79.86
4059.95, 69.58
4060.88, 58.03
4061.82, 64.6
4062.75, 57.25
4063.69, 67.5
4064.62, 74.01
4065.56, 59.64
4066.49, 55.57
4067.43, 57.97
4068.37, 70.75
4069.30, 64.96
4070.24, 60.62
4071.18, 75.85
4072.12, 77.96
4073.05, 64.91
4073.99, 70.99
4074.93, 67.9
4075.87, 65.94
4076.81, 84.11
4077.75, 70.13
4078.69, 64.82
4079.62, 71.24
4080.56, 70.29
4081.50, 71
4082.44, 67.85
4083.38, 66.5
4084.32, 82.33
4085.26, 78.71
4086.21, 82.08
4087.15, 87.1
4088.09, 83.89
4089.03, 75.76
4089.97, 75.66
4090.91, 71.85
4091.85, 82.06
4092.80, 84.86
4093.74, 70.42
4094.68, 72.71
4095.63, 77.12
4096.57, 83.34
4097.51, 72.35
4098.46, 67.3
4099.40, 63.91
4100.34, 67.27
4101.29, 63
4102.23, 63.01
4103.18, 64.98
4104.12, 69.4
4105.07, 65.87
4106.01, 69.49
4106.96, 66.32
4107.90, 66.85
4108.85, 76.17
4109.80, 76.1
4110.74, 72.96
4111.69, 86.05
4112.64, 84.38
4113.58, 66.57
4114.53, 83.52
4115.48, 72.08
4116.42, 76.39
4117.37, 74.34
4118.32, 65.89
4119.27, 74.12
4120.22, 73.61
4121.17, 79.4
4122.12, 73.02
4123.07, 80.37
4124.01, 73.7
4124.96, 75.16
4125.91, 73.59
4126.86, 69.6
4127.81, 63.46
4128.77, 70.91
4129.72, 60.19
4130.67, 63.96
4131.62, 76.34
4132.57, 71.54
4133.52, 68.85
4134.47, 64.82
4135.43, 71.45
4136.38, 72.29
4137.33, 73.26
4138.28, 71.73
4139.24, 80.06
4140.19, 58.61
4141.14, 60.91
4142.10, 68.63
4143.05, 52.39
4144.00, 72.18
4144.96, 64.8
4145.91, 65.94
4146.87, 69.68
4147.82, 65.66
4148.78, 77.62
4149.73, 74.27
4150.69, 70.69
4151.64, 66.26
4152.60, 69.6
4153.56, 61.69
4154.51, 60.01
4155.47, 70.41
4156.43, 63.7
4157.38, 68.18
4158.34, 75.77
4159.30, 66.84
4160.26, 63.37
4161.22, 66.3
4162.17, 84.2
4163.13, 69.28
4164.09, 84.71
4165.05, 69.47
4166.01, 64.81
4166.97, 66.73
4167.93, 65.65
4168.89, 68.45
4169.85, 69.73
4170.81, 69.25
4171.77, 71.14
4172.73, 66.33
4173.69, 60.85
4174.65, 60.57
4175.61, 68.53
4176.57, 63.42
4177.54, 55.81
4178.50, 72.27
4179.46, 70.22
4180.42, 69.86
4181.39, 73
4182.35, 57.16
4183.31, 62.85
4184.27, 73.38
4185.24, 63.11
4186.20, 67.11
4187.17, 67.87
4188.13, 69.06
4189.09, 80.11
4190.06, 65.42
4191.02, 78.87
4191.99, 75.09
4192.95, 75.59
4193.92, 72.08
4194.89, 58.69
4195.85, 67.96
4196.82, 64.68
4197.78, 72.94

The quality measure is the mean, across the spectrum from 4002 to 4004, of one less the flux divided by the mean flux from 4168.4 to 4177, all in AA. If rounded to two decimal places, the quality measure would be -0.07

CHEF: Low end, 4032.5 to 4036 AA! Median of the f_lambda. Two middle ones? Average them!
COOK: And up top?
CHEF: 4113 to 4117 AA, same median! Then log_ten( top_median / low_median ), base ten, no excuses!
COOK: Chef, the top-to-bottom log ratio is 0.012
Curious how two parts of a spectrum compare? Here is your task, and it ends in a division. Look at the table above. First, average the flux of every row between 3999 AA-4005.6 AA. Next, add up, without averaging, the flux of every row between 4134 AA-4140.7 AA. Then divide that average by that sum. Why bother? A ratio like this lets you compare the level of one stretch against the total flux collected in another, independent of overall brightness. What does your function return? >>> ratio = 0.144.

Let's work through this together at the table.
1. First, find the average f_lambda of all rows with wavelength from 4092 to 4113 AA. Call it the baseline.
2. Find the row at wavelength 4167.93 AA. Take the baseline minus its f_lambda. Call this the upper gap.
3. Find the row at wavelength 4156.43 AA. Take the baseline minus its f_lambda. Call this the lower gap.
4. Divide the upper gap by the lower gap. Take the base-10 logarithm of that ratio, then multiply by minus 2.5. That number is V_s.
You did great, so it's 0.3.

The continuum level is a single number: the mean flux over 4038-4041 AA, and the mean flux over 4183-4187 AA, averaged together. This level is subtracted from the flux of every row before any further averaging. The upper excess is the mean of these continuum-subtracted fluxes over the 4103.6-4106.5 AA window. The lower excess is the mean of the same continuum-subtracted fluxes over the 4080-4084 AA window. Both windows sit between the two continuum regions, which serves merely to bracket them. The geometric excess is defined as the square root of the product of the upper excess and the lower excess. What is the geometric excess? 4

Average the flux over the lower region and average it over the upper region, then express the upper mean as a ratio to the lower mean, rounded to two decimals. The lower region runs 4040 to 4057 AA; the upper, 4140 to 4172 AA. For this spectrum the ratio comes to 0.97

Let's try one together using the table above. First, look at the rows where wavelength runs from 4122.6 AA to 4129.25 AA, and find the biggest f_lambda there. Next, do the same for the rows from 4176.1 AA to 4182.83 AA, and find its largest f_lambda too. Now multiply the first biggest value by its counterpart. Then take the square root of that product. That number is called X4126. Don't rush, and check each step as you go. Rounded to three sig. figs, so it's 76.6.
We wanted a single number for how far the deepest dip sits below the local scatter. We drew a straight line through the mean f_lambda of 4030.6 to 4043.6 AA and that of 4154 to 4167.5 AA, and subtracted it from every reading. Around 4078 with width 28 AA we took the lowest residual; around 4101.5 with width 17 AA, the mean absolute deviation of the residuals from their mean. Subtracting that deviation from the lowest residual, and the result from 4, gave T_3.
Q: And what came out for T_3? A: 24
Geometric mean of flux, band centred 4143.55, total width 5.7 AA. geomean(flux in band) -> 63.8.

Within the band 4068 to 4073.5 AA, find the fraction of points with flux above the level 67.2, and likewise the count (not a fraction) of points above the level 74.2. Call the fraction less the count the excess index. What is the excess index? -1.5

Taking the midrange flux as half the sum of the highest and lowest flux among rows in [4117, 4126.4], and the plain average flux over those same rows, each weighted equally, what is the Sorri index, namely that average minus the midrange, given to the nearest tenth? 1.2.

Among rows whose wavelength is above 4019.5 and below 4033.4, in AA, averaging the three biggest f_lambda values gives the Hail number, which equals 84.2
